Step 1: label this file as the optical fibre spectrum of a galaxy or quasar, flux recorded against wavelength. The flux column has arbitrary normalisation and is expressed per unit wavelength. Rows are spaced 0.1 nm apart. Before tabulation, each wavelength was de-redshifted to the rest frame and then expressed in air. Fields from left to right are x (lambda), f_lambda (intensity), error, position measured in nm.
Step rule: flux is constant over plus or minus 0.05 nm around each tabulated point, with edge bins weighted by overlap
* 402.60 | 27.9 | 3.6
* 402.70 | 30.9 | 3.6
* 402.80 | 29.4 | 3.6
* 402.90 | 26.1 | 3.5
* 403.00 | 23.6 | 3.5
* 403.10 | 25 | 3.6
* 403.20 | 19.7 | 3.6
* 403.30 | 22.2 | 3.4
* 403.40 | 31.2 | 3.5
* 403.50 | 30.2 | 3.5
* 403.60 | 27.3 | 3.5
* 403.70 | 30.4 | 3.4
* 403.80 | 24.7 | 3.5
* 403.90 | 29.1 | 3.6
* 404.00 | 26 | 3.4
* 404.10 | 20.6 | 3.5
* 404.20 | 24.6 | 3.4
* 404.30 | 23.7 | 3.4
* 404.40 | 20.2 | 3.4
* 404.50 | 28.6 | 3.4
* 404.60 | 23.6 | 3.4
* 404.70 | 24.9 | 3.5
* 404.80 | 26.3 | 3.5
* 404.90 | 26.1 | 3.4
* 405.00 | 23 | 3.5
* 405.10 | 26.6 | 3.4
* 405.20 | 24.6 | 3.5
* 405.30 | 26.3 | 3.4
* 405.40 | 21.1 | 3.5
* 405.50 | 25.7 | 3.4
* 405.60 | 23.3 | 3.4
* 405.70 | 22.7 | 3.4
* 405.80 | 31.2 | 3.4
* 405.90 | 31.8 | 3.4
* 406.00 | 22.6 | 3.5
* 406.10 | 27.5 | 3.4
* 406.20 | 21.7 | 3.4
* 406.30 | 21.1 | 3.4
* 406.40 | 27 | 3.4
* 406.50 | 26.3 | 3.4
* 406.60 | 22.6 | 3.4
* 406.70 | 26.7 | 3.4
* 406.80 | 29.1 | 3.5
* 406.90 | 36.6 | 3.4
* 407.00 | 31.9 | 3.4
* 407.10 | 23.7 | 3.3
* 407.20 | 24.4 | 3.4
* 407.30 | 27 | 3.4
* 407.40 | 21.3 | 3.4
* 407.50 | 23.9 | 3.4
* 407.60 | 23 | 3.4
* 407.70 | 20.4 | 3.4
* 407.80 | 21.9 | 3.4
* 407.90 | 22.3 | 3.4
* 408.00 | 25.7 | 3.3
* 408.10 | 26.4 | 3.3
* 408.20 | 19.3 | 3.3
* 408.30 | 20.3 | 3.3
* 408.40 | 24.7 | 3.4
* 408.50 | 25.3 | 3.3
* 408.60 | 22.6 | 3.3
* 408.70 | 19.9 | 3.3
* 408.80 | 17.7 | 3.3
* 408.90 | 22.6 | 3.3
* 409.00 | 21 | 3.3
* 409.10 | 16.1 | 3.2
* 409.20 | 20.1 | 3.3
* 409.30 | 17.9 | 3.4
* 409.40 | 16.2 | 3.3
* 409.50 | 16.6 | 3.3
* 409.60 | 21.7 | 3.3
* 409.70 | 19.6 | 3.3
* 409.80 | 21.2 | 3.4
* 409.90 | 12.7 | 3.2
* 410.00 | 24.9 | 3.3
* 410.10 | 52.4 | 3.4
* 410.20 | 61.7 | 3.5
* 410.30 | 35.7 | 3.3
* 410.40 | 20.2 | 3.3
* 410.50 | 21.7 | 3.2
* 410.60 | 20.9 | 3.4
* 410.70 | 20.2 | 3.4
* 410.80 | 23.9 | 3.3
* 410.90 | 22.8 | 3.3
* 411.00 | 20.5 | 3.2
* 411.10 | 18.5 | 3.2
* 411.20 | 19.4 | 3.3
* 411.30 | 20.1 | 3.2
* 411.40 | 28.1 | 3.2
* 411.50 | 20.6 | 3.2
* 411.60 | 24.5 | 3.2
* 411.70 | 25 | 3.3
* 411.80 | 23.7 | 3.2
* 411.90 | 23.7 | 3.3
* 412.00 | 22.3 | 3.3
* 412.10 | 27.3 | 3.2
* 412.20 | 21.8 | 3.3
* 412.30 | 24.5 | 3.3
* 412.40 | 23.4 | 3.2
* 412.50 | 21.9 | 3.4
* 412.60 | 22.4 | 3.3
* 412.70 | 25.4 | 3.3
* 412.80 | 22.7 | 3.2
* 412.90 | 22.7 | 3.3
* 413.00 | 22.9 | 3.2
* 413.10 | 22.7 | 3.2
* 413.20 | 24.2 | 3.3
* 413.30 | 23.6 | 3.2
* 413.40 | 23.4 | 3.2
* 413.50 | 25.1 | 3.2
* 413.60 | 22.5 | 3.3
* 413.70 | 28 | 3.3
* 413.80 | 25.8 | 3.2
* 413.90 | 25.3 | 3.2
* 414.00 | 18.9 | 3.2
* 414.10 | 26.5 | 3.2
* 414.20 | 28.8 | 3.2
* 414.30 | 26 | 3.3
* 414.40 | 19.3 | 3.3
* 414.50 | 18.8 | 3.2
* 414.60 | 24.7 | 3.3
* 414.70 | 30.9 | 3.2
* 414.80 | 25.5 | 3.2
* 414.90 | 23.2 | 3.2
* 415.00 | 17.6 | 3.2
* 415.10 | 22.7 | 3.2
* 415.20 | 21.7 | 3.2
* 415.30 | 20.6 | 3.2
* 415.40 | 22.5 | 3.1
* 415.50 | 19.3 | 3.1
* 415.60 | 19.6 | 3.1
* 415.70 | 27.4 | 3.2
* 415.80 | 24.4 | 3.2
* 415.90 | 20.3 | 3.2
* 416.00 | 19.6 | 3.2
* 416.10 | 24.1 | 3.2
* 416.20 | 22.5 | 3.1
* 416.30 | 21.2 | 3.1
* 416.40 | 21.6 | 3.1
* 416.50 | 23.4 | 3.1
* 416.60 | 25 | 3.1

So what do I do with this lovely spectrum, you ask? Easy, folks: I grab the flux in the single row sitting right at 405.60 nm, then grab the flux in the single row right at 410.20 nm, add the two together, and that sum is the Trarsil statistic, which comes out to 85.0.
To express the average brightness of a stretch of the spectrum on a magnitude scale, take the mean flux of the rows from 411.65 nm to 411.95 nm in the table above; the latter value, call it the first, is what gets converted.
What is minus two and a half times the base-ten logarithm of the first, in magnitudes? -3.46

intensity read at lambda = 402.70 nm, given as 30.9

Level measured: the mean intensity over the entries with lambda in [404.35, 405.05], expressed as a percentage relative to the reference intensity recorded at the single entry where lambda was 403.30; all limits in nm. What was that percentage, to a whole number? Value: 111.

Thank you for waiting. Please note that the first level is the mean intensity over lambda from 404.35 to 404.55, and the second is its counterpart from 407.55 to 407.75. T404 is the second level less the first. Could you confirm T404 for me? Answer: -2.7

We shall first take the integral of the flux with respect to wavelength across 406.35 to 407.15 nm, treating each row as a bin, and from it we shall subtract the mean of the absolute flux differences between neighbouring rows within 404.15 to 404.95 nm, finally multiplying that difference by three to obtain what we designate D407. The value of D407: 58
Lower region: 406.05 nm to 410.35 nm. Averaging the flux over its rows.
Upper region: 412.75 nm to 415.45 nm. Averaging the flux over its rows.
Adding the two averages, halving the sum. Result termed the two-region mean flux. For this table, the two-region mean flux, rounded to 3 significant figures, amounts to 24.1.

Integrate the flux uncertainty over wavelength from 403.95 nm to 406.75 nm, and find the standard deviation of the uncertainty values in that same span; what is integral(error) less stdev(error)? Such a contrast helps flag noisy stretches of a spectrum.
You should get 9.5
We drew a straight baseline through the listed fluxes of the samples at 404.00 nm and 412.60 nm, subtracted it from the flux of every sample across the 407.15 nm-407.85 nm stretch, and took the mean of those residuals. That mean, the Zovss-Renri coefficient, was -1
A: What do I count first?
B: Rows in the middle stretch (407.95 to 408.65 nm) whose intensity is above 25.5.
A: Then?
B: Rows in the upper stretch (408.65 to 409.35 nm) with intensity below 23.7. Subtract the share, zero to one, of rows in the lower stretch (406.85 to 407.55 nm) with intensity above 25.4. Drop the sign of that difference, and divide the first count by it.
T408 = 0.3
